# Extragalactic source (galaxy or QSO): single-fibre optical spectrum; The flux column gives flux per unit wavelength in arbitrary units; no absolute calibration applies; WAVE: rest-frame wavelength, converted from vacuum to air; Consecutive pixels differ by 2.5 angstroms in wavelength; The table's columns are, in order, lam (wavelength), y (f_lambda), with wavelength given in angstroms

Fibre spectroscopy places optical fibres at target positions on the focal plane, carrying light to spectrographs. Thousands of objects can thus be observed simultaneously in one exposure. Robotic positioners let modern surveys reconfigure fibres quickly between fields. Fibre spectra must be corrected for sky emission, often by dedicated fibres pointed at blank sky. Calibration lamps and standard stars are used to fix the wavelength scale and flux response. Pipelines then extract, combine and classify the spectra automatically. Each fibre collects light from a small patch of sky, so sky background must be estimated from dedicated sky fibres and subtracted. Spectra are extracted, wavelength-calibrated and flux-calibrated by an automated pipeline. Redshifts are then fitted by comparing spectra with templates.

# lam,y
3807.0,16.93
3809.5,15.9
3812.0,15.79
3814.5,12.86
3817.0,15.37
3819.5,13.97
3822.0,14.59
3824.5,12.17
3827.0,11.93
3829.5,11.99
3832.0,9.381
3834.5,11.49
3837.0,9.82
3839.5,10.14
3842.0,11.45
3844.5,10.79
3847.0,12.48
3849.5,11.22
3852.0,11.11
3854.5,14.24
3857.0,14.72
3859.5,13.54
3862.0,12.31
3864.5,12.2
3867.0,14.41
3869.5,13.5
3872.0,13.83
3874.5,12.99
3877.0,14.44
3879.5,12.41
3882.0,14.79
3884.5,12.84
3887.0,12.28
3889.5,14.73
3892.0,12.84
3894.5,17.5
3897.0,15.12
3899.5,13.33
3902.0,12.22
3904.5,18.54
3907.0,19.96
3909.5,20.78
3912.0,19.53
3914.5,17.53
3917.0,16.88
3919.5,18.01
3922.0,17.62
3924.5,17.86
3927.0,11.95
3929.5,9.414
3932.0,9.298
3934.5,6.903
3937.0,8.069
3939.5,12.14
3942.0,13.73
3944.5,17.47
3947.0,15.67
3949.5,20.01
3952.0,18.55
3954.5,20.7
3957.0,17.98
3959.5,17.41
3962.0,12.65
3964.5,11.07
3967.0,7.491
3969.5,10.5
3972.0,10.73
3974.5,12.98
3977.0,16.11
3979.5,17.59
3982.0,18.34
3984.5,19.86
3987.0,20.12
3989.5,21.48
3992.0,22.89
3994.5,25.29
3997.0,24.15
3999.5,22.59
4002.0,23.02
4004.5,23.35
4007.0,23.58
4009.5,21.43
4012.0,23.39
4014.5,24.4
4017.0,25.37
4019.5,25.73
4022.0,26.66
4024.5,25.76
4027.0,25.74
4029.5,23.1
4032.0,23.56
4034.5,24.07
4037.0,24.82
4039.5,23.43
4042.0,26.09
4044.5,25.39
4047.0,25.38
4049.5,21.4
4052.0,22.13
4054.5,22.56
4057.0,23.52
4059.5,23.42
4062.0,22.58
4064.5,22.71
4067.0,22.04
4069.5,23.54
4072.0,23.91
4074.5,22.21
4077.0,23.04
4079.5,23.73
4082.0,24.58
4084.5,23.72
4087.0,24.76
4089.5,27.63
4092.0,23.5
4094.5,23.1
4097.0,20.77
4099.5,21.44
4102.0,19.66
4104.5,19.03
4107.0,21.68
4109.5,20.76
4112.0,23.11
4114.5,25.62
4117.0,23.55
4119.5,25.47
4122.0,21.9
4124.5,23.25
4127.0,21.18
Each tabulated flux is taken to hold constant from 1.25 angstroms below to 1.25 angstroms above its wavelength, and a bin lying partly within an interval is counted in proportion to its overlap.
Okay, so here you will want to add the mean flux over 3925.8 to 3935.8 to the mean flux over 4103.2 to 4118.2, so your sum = 32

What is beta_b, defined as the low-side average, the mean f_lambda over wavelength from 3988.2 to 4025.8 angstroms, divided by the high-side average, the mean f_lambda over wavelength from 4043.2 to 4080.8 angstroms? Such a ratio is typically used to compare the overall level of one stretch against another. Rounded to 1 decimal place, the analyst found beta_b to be 1.0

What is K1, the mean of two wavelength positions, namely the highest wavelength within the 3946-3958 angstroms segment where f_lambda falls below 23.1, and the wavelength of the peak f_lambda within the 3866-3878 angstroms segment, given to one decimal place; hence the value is 3917.0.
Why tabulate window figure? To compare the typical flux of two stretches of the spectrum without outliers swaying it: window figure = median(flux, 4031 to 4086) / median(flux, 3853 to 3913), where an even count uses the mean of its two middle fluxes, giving 1.68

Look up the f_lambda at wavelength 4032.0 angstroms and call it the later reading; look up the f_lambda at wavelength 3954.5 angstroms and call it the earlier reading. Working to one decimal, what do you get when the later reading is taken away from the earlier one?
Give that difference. -2.9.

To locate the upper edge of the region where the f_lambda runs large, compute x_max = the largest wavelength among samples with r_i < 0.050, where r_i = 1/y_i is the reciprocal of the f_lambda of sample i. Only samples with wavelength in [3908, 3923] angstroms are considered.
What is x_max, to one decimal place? 3909.5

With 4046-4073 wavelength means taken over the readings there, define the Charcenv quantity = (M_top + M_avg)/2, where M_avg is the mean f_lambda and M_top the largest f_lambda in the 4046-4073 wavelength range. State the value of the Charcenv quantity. 24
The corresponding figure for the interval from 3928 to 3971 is 17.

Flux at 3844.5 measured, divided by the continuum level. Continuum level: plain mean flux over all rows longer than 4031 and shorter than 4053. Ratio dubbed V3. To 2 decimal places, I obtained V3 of 0.45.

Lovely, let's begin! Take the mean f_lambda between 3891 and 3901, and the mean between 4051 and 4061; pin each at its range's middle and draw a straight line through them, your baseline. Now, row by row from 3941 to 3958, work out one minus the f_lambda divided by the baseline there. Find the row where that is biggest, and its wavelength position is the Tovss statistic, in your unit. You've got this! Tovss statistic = 3942.0 angstroms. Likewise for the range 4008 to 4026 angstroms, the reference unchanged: 4009.5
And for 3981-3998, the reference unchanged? 3982.0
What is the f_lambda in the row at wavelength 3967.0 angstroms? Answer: 7.491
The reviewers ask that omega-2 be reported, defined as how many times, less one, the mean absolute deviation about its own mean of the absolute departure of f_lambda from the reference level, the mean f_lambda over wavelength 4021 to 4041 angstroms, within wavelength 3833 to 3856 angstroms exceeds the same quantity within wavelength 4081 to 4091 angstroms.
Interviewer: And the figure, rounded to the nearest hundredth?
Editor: -0.10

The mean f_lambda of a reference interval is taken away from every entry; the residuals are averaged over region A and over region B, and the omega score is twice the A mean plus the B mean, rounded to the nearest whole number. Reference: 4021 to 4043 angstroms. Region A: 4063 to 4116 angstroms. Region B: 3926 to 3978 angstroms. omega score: -15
